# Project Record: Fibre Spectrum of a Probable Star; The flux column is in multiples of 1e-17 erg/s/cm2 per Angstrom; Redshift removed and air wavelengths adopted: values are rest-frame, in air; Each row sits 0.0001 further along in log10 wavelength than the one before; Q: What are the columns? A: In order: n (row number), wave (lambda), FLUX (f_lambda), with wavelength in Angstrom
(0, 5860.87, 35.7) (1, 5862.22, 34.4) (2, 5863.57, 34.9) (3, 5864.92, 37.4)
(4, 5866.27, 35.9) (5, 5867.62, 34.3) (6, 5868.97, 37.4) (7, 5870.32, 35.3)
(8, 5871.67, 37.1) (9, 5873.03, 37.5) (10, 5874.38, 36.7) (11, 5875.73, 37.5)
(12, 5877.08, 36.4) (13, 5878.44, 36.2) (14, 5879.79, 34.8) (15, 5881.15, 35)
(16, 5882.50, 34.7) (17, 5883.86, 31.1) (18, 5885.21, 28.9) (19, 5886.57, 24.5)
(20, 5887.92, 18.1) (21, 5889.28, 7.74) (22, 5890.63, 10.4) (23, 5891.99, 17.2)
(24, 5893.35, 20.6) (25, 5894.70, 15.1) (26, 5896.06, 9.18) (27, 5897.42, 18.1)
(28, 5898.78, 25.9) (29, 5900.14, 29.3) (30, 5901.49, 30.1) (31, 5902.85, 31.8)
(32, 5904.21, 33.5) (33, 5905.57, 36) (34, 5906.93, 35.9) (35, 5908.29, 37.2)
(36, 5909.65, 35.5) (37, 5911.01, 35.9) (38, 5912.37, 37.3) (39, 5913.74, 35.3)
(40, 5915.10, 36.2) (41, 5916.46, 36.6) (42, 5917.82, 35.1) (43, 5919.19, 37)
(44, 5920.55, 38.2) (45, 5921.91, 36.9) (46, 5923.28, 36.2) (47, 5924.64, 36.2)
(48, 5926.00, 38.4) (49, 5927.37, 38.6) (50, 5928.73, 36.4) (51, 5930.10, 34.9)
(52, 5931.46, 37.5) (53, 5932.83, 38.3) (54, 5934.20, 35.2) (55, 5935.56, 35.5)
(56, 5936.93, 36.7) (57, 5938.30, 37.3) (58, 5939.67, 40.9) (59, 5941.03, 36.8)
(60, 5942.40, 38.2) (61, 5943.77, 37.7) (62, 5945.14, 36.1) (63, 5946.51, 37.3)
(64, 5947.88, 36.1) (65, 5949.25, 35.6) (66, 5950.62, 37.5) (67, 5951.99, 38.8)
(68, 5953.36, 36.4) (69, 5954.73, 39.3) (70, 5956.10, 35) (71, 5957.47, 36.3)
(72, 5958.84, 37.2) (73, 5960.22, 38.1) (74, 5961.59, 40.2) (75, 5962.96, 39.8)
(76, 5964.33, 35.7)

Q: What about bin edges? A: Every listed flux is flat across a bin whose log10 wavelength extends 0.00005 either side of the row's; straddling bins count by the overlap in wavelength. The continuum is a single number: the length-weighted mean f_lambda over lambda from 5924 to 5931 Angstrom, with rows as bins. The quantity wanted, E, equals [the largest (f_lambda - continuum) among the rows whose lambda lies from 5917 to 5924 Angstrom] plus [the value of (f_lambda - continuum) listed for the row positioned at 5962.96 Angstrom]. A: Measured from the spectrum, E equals 4.1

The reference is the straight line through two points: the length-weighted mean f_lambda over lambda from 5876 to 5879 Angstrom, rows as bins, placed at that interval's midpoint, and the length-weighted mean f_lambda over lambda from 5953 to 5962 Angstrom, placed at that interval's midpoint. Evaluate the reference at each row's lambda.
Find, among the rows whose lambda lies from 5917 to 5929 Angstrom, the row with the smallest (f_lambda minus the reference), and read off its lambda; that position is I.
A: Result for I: 5917.82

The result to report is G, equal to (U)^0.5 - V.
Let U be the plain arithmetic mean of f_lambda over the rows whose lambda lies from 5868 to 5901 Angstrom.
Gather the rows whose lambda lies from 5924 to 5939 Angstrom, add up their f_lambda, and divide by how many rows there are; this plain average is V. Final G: -31.6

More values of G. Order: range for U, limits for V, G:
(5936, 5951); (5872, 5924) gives -24.1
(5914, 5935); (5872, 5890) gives -24.6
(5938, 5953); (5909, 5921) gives -30.2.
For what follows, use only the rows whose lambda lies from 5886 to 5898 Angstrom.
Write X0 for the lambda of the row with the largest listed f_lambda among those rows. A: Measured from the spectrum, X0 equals 5886.57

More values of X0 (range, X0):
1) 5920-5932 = 5927.37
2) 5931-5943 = 5939.67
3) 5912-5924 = 5920.55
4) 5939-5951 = 5939.67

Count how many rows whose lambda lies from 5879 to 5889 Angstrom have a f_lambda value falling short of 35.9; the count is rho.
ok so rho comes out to 7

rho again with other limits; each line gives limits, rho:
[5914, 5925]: 1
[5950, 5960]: 1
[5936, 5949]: 0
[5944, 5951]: 1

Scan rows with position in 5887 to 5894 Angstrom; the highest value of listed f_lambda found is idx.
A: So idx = 20.6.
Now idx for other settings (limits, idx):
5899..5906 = 36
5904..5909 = 37.2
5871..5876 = 37.5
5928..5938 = 38.3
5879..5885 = 35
